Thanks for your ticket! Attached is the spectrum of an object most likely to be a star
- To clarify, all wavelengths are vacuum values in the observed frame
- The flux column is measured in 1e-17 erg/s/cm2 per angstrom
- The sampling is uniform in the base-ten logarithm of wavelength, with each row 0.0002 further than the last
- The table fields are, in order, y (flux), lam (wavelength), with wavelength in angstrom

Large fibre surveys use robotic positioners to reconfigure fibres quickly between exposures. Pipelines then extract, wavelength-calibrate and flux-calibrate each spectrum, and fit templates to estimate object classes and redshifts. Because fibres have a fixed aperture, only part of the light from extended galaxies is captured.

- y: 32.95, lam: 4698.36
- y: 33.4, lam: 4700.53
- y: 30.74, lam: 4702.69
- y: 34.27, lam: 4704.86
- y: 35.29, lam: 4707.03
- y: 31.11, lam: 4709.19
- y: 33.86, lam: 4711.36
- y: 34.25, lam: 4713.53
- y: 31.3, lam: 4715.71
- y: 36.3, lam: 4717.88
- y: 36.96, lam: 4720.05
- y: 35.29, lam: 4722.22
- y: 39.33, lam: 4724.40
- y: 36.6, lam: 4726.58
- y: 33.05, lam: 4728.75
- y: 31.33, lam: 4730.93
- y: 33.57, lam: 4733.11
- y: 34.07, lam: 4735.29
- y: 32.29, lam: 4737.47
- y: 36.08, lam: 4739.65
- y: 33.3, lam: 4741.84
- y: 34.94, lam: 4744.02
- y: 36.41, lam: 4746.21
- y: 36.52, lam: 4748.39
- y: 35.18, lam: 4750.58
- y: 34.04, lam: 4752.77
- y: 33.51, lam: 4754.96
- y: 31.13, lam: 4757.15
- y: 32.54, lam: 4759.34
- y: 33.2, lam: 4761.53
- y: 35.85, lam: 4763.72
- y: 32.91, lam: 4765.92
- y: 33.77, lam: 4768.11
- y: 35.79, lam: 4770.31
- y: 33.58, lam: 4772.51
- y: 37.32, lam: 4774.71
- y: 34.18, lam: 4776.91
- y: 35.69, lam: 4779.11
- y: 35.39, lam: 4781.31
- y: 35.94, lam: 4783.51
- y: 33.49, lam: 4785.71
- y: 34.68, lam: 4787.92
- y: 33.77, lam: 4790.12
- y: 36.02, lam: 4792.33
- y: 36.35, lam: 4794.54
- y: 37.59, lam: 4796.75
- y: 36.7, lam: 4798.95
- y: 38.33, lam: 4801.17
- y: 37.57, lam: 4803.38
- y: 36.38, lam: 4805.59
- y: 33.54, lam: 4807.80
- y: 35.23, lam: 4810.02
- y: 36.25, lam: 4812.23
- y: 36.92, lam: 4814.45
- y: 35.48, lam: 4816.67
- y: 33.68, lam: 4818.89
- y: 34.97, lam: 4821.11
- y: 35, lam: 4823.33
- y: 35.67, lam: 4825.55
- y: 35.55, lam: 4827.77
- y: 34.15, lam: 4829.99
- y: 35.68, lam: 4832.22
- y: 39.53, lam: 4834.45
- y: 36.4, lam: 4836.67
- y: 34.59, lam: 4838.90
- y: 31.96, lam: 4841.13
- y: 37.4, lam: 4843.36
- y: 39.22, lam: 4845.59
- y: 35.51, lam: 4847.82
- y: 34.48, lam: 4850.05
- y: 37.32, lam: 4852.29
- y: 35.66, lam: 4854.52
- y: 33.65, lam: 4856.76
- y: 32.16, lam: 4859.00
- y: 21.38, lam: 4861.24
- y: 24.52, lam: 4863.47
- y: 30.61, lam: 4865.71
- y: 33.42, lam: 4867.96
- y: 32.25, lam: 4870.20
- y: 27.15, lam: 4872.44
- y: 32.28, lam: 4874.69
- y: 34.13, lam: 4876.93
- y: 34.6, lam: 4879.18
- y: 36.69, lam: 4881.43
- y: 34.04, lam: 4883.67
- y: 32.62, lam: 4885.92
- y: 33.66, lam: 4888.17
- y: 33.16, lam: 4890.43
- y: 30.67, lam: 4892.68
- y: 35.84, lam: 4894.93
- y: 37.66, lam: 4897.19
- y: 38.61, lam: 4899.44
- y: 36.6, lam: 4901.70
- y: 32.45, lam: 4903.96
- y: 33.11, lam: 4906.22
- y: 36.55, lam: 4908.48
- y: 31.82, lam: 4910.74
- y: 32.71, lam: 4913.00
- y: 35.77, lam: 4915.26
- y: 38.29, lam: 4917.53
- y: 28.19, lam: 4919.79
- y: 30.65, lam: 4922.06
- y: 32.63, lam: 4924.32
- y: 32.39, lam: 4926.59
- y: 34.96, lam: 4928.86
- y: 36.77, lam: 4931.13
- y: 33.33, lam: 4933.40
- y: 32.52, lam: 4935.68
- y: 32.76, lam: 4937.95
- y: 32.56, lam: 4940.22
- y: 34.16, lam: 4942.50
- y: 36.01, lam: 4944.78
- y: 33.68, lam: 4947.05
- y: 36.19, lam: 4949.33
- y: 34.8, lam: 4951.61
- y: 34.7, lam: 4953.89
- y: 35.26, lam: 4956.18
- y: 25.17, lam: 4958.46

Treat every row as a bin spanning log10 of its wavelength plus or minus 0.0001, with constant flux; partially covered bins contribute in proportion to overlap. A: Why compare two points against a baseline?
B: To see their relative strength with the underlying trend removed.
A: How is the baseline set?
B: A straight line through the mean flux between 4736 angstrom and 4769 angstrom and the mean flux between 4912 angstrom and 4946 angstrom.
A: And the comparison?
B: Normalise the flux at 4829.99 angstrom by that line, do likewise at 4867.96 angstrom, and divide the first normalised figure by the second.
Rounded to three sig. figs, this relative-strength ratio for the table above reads 1.02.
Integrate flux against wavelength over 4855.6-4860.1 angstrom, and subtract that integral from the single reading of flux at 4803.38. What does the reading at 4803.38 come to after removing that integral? -110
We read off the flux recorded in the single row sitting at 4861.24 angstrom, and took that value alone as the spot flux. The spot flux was 21.38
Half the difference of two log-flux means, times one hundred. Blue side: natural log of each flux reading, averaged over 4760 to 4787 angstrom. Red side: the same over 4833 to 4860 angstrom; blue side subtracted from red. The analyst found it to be 1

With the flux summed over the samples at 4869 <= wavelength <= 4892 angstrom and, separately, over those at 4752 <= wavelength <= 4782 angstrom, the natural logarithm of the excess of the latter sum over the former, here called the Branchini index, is 5.0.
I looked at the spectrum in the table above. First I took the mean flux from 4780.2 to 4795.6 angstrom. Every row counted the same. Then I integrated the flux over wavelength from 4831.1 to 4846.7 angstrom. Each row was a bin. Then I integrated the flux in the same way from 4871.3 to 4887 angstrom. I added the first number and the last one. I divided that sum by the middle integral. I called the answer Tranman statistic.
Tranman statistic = 0.98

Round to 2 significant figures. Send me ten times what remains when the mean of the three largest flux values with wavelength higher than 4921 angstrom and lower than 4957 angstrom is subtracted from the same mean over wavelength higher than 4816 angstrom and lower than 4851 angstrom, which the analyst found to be 24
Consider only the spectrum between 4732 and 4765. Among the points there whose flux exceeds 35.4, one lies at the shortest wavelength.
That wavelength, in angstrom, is 4739.65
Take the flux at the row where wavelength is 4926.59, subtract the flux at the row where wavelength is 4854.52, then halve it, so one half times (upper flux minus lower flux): -1.6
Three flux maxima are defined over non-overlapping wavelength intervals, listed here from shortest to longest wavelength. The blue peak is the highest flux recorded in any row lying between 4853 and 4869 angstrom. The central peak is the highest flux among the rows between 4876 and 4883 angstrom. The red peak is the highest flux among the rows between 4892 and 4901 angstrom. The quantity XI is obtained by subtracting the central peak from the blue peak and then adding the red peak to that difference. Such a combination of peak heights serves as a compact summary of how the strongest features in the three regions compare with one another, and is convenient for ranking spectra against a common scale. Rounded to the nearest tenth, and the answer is 37.6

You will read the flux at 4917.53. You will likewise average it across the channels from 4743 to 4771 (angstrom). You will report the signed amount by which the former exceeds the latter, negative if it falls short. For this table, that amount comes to 4.0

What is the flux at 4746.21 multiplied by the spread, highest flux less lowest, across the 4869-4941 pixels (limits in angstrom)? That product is 417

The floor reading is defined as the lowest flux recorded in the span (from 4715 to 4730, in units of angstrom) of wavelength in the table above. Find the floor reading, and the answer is 31.3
